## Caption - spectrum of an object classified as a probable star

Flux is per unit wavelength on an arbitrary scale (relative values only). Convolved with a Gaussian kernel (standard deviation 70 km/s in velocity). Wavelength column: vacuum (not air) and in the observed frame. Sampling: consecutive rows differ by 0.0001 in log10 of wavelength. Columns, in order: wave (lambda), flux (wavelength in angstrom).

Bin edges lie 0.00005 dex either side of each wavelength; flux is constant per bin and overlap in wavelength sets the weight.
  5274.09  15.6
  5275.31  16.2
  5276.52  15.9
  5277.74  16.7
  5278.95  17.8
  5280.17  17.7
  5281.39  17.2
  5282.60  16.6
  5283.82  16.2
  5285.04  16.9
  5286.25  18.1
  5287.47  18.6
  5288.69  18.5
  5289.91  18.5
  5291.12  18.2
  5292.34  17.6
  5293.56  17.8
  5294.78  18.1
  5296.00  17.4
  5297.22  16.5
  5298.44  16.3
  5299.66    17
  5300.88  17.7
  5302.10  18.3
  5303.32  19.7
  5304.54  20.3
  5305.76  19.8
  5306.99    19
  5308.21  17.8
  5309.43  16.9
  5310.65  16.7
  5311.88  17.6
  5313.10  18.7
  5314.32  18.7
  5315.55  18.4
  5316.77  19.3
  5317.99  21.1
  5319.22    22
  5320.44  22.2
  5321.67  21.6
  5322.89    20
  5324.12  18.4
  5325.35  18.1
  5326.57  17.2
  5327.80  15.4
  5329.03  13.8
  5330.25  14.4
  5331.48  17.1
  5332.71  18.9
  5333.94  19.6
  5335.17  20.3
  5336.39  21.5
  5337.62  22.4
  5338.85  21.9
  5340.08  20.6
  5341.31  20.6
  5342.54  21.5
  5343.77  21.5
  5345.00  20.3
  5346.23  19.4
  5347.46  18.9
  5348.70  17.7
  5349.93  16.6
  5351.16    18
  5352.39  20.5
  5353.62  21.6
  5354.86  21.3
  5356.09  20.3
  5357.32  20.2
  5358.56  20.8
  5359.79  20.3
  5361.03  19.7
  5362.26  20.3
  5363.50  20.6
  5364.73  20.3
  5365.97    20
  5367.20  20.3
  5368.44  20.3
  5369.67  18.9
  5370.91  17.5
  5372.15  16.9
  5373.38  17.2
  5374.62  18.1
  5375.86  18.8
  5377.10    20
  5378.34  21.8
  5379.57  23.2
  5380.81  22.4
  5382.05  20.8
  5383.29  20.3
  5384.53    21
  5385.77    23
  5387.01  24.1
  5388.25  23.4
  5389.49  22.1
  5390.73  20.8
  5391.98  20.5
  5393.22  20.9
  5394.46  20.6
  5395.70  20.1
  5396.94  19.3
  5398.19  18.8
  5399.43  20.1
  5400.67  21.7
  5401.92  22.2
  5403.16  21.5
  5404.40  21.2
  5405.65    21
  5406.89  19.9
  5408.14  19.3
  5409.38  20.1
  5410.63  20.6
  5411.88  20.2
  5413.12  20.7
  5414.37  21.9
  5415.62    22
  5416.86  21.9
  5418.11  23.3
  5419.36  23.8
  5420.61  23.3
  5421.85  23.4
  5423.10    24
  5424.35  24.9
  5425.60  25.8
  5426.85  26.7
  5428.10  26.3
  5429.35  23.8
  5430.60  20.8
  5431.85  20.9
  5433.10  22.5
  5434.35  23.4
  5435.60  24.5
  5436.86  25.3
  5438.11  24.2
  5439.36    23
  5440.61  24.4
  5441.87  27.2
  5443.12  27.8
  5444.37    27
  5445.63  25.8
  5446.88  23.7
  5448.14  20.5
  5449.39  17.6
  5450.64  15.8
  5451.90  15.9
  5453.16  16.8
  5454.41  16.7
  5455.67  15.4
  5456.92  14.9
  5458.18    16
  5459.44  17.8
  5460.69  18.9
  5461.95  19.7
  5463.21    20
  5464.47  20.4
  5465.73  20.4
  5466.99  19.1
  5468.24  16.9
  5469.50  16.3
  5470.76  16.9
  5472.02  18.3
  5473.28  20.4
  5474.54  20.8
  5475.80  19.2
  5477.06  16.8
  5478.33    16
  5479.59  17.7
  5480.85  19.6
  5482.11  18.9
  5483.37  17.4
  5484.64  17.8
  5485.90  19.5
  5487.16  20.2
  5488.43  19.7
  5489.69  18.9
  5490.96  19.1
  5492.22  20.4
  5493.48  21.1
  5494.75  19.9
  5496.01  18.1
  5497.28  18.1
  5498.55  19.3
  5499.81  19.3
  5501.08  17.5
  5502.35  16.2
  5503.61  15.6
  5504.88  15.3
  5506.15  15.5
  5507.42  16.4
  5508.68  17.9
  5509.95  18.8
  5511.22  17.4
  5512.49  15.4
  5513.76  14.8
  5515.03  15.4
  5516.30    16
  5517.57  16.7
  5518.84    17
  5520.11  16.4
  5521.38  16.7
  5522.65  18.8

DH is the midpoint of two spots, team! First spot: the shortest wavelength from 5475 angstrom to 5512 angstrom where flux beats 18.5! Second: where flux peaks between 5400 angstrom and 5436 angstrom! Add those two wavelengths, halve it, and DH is 5451.3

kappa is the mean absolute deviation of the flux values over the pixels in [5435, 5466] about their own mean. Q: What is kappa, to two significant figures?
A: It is 3.6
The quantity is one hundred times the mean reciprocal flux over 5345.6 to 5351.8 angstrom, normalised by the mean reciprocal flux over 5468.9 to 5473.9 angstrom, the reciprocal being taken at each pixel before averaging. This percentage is 99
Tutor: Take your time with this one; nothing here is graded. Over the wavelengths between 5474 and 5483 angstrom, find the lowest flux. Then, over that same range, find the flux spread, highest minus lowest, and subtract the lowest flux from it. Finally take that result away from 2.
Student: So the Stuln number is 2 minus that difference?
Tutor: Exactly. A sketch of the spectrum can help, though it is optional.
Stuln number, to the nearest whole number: 13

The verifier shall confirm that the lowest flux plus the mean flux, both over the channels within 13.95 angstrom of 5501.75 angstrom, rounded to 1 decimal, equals 32.5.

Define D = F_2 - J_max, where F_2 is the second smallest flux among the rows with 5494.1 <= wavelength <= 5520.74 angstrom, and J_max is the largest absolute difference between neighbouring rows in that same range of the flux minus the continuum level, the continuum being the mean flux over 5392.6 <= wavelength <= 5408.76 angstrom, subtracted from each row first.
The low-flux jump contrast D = 13.3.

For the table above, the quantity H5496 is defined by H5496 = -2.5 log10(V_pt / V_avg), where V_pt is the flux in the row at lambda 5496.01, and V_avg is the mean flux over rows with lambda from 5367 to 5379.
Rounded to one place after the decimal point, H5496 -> 0.1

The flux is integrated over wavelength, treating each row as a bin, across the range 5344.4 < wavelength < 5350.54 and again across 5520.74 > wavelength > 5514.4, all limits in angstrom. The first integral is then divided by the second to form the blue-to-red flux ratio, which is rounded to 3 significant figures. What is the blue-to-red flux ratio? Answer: 1.10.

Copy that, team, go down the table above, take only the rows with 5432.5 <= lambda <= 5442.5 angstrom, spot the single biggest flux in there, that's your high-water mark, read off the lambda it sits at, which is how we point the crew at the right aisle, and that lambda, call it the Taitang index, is 5441.87 angstrom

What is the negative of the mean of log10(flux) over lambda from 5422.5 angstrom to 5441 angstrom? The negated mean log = -1.38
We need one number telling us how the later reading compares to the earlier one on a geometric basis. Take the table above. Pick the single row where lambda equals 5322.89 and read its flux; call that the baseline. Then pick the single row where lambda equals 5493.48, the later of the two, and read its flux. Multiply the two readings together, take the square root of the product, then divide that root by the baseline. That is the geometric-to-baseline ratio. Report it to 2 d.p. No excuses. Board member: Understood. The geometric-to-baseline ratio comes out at 1.03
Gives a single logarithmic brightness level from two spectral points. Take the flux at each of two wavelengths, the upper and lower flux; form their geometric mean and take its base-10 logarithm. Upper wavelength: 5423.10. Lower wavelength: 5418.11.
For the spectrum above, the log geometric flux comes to 1.37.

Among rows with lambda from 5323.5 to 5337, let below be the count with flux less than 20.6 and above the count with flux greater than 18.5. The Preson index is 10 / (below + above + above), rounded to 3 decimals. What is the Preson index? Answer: 0.556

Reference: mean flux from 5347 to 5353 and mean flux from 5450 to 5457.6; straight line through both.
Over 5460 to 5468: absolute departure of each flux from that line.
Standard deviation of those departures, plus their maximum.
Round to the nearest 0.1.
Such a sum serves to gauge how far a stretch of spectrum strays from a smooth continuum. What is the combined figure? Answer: 5.4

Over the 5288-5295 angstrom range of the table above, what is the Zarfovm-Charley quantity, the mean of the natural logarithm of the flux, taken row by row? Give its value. 2.90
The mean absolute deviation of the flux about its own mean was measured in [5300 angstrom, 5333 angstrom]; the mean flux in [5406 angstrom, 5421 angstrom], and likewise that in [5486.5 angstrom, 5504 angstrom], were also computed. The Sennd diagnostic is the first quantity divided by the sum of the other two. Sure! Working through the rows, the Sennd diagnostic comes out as 0.039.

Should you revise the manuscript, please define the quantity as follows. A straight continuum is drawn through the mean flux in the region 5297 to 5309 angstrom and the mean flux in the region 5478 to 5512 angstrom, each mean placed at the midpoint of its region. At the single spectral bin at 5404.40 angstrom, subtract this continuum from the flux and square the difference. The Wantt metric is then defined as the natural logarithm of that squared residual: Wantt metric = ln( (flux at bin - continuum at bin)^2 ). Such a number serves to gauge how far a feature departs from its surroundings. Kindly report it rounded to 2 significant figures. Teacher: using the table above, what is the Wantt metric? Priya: 2.2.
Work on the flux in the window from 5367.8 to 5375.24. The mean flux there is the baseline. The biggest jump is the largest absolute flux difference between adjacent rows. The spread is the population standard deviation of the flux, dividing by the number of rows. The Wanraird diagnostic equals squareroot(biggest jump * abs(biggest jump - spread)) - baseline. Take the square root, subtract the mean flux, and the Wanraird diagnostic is -17.6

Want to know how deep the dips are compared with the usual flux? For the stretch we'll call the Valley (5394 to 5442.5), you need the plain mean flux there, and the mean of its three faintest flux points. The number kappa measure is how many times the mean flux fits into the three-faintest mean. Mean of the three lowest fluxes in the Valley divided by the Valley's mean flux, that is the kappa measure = 0.85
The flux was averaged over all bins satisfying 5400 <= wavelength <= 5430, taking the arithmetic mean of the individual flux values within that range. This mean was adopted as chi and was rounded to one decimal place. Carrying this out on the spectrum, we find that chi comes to 22.5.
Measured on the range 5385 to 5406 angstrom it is 21.3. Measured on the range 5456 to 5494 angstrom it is 18.6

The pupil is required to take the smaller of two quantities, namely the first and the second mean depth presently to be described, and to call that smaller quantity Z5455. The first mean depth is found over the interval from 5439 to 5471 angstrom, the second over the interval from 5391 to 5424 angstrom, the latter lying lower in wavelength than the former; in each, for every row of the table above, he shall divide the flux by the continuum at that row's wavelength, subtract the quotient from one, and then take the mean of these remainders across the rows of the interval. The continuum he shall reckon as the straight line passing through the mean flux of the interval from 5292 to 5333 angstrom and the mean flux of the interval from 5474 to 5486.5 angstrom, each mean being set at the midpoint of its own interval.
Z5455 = -0.16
